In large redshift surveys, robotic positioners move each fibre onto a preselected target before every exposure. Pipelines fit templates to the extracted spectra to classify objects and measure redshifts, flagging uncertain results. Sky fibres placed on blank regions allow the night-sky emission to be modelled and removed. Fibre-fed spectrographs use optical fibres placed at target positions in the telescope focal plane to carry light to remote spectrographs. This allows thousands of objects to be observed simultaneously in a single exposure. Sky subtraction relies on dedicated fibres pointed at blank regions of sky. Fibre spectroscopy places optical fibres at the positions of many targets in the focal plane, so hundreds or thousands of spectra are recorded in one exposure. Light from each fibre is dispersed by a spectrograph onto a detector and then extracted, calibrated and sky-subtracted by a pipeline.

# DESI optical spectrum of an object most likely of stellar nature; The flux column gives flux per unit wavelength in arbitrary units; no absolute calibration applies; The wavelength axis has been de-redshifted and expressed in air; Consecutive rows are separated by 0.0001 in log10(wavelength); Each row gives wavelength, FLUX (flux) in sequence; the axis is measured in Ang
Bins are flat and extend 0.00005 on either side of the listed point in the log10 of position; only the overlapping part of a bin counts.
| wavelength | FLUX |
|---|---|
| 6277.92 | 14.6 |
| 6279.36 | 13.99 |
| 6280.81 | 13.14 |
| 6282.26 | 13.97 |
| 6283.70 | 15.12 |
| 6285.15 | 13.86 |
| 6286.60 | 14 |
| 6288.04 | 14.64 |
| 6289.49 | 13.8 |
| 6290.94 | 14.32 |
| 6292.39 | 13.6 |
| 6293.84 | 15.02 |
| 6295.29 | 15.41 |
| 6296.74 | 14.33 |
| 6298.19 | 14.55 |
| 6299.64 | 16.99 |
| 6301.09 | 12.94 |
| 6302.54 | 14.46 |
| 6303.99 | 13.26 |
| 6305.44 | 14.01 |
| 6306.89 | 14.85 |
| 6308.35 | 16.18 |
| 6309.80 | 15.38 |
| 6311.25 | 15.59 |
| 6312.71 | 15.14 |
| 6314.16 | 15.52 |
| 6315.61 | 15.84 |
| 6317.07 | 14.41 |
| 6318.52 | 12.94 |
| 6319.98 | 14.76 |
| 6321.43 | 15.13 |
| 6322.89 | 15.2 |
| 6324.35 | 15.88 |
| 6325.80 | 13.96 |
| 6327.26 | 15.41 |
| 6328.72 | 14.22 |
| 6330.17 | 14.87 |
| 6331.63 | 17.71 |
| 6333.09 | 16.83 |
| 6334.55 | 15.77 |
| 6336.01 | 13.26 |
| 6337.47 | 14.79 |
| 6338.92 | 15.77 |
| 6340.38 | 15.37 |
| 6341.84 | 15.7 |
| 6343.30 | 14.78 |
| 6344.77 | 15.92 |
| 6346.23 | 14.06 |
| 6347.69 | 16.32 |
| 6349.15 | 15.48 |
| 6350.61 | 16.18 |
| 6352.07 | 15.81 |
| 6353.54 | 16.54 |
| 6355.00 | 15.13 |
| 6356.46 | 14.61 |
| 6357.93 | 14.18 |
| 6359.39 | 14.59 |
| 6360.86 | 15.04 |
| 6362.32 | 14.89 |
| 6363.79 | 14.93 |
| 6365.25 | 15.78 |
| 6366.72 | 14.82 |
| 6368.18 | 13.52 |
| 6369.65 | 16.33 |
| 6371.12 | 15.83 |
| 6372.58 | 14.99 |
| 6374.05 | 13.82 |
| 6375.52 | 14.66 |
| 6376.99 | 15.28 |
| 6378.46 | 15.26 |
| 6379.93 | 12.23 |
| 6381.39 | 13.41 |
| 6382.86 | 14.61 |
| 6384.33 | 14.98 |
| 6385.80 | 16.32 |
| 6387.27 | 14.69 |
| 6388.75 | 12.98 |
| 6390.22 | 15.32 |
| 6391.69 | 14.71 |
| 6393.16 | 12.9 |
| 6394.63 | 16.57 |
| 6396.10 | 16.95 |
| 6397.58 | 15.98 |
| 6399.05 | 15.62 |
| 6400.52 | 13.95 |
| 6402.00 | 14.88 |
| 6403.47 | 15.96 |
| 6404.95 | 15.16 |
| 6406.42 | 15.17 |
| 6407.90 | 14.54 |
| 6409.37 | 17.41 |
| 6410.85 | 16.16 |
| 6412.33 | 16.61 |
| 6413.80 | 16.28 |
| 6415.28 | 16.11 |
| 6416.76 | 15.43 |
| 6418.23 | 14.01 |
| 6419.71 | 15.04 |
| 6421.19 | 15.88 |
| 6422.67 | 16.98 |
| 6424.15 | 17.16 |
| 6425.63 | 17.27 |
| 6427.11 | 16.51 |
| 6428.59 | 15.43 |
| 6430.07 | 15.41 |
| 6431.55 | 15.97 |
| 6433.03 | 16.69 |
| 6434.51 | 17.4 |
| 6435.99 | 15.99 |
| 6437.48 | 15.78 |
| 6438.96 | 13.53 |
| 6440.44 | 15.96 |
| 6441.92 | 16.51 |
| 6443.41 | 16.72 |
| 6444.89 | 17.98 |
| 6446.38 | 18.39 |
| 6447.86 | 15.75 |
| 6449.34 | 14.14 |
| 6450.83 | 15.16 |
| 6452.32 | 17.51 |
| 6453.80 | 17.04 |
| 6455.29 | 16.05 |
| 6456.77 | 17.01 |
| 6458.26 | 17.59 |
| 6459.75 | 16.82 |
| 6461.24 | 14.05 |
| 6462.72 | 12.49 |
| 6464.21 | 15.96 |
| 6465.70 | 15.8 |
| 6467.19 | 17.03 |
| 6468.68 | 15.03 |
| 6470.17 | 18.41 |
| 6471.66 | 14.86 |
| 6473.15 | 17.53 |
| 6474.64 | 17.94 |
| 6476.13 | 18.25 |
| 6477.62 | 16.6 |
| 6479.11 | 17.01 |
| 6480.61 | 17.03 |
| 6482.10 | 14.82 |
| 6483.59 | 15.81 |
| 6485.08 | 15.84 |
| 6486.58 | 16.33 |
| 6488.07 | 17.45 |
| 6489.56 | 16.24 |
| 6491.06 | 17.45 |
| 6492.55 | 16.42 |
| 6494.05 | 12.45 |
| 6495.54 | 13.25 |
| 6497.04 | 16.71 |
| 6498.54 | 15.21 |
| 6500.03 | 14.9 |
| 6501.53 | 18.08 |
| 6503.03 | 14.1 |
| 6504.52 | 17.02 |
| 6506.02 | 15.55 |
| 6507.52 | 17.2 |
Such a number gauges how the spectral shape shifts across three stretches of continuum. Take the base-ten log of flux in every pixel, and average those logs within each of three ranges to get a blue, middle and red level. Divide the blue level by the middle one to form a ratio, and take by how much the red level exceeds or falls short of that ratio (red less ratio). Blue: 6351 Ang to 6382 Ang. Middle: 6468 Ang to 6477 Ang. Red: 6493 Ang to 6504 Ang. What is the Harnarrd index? 0.22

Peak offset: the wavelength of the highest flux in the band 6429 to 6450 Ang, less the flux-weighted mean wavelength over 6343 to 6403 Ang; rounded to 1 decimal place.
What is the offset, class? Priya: 73.9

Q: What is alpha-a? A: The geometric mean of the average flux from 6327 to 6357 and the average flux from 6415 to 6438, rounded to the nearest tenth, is 15.8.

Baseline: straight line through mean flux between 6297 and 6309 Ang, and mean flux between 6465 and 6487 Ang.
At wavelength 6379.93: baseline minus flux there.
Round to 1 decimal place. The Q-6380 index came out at 3.3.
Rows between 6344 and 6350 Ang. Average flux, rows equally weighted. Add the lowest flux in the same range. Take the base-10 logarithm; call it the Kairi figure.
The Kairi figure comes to 1.47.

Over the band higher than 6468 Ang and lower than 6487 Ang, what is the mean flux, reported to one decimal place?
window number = 16.6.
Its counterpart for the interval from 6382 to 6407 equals 15.1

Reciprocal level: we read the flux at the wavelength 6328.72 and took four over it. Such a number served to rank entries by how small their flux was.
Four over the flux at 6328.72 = 0.28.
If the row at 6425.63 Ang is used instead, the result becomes 0.23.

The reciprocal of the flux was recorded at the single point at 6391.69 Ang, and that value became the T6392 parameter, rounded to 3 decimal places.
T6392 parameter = 0.068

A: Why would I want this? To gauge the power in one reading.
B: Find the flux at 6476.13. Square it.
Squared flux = 333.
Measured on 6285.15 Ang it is 192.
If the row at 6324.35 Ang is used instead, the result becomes 252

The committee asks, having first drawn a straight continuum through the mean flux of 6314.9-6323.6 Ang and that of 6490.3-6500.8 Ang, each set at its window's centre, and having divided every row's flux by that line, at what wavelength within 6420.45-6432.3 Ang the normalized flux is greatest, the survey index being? 6425.63 Ang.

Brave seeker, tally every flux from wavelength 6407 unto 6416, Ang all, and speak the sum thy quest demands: 97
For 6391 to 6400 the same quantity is 93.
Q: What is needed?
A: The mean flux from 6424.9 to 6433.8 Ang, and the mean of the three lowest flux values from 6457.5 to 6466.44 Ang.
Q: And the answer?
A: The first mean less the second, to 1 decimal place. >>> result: 2.1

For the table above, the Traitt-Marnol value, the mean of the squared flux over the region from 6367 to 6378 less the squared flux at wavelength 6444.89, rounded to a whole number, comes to -100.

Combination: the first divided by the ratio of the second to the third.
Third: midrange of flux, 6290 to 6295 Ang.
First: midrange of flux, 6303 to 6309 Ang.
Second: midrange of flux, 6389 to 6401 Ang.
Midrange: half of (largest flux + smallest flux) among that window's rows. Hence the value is 14.1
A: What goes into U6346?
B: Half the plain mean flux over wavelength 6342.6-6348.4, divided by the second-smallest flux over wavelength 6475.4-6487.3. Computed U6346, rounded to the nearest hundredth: 0.48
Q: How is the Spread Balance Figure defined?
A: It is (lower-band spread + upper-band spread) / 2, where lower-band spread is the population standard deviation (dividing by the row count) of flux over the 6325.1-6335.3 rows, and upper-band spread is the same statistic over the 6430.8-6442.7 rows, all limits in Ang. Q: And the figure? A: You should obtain 1.2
